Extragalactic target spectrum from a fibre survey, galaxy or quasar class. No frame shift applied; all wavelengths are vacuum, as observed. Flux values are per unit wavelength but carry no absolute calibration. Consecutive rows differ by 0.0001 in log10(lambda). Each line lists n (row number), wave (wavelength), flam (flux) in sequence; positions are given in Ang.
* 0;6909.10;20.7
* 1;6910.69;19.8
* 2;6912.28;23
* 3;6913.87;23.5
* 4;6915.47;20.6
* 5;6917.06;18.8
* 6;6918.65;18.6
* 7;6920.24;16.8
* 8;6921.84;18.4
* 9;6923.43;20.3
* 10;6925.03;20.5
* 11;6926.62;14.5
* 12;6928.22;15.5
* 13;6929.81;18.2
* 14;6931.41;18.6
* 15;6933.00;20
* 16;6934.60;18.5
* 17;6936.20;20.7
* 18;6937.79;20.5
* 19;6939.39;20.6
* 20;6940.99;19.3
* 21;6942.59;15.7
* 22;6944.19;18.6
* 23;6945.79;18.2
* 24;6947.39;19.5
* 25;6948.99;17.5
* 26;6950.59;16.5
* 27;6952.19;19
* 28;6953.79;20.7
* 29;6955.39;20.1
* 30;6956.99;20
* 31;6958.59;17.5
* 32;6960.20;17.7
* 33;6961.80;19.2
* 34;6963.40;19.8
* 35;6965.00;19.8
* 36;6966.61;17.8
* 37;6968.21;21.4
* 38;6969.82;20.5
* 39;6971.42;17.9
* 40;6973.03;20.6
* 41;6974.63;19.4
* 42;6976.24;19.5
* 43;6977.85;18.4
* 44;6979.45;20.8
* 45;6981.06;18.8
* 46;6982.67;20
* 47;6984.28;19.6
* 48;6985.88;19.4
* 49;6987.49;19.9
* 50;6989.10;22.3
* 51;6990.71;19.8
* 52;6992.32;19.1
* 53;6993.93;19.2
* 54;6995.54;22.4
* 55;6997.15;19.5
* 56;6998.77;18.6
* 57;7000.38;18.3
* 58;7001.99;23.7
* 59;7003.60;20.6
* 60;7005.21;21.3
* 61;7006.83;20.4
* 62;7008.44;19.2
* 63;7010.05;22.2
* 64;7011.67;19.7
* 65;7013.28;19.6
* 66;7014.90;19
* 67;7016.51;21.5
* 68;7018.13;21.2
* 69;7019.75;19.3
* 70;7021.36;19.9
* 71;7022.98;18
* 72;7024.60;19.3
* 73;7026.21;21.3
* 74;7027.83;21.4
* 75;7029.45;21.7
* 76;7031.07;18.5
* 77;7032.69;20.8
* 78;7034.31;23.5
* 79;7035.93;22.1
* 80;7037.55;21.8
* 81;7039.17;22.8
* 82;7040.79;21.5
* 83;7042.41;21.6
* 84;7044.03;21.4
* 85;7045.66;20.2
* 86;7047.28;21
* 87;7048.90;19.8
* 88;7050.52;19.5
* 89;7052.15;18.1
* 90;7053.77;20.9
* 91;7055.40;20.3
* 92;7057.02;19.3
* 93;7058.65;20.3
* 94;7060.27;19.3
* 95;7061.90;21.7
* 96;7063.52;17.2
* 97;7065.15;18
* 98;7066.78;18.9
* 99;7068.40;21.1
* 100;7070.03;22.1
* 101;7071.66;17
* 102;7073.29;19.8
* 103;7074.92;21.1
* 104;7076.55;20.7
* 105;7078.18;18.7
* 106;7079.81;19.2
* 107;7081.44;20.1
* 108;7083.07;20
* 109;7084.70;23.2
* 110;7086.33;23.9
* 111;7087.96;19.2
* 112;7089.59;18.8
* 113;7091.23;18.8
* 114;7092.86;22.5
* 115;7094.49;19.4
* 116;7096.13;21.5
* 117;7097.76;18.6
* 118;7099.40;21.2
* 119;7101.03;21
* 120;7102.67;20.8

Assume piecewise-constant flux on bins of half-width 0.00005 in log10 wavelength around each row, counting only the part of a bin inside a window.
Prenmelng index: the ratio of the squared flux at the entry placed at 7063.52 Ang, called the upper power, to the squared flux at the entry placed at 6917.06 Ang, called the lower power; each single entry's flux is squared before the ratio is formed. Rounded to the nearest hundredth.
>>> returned 0.84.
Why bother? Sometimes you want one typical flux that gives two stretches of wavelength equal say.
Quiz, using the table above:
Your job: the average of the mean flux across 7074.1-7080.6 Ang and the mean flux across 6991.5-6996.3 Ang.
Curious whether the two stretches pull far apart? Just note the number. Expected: 20.1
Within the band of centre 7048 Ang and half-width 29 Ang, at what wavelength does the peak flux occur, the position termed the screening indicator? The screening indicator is 7034.31 Ang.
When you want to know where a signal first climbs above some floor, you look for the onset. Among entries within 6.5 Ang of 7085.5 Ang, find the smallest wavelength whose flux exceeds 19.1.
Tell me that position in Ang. 7079.81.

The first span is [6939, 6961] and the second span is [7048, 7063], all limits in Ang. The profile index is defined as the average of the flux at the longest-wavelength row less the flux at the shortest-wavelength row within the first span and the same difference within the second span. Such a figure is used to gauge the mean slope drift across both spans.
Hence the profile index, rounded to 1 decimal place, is -0.5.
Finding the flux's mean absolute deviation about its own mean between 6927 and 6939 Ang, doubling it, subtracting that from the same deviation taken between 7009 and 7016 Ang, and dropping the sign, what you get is 1.6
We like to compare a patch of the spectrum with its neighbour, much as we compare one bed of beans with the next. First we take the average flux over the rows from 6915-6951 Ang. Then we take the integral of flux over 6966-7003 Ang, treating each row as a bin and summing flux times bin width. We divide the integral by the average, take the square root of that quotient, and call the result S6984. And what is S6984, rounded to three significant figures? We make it 6.30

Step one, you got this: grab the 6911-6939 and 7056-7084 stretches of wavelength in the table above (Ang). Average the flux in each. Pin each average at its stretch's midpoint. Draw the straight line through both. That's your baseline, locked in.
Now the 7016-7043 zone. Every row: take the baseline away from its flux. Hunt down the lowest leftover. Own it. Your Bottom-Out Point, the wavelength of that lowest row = 7022.98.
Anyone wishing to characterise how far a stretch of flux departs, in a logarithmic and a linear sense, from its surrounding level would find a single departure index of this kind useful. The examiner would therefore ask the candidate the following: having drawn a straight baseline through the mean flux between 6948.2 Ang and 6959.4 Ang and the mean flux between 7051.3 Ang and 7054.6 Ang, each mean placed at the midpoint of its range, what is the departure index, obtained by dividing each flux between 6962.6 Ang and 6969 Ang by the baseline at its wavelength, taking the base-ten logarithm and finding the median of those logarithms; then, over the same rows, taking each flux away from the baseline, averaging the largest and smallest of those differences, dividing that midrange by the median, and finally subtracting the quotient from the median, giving 34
